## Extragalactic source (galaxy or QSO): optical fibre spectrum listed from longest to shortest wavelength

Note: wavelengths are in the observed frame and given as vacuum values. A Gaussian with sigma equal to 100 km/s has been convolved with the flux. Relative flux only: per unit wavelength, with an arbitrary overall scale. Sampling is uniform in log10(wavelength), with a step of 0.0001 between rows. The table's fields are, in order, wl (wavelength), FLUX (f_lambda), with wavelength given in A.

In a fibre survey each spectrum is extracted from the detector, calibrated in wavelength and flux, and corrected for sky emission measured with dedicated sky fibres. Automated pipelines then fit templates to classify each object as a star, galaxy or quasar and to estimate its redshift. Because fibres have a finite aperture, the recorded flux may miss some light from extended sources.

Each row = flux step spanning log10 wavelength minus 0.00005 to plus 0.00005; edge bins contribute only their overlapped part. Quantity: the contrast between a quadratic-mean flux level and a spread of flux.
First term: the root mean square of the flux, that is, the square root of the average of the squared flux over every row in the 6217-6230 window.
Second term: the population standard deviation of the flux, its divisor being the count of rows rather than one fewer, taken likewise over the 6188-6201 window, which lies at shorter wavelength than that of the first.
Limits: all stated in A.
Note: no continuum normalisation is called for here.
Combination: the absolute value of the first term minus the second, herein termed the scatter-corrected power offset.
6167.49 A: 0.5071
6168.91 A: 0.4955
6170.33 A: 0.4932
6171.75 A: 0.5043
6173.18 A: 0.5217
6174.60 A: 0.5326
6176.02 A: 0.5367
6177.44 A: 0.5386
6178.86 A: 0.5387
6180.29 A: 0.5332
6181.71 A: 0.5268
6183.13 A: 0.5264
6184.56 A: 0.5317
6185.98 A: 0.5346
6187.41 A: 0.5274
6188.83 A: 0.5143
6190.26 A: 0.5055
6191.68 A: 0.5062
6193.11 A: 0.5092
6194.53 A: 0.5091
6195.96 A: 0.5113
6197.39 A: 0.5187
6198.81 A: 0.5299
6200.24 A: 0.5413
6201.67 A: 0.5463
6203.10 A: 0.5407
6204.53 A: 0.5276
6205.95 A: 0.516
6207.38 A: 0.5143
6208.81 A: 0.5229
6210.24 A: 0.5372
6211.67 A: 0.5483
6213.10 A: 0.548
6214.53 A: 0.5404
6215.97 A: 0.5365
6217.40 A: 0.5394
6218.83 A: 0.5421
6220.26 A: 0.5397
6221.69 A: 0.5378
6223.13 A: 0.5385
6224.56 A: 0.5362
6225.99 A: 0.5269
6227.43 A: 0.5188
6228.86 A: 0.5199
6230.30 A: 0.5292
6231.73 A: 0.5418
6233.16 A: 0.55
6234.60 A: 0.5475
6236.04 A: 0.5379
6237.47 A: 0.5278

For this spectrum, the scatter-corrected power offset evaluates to 0.5219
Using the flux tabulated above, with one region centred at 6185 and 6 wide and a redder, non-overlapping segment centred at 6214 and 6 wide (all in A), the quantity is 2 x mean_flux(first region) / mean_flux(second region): 1.95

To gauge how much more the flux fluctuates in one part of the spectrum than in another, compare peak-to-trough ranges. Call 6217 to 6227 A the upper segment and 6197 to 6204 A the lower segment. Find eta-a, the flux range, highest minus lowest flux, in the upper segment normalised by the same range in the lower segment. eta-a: 0.6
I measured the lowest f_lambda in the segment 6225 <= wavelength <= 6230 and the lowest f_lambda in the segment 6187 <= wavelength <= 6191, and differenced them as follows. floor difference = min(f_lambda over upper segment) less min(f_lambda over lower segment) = 0.013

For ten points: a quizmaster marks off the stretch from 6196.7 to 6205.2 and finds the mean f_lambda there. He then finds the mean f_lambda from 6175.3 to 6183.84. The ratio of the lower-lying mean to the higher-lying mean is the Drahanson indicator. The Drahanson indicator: 0.999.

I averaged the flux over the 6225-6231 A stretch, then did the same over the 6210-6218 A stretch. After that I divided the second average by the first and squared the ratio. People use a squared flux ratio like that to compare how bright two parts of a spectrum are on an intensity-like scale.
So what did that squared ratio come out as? 1.07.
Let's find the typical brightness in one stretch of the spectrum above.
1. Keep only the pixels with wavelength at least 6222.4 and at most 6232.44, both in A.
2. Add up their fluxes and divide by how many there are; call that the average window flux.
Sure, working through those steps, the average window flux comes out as 0.530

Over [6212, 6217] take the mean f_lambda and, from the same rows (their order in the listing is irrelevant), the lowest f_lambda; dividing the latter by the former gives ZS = 0.991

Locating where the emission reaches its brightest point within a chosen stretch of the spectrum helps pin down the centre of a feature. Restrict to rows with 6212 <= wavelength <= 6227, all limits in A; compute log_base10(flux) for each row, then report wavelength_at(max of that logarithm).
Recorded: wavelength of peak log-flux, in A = 6213.10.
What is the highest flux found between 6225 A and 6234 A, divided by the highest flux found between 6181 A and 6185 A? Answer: 1.03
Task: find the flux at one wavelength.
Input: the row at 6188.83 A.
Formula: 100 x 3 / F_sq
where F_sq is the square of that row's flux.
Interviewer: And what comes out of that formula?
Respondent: 1134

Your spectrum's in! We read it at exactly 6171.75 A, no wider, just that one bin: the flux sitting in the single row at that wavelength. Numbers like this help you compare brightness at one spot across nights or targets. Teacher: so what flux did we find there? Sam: 0.5043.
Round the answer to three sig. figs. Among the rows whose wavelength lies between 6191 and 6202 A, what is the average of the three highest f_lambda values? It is 0.539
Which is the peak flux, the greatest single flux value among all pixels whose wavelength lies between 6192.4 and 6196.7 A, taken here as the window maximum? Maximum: 0.5113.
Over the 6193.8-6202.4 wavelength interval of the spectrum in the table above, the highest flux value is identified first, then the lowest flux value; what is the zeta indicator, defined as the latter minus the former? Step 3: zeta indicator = -0.037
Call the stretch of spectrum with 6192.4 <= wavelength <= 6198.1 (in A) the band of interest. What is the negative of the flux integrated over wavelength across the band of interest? -2.92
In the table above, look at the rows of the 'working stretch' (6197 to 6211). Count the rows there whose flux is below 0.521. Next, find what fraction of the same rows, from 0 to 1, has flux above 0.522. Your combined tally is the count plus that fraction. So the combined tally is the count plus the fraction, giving 3.7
